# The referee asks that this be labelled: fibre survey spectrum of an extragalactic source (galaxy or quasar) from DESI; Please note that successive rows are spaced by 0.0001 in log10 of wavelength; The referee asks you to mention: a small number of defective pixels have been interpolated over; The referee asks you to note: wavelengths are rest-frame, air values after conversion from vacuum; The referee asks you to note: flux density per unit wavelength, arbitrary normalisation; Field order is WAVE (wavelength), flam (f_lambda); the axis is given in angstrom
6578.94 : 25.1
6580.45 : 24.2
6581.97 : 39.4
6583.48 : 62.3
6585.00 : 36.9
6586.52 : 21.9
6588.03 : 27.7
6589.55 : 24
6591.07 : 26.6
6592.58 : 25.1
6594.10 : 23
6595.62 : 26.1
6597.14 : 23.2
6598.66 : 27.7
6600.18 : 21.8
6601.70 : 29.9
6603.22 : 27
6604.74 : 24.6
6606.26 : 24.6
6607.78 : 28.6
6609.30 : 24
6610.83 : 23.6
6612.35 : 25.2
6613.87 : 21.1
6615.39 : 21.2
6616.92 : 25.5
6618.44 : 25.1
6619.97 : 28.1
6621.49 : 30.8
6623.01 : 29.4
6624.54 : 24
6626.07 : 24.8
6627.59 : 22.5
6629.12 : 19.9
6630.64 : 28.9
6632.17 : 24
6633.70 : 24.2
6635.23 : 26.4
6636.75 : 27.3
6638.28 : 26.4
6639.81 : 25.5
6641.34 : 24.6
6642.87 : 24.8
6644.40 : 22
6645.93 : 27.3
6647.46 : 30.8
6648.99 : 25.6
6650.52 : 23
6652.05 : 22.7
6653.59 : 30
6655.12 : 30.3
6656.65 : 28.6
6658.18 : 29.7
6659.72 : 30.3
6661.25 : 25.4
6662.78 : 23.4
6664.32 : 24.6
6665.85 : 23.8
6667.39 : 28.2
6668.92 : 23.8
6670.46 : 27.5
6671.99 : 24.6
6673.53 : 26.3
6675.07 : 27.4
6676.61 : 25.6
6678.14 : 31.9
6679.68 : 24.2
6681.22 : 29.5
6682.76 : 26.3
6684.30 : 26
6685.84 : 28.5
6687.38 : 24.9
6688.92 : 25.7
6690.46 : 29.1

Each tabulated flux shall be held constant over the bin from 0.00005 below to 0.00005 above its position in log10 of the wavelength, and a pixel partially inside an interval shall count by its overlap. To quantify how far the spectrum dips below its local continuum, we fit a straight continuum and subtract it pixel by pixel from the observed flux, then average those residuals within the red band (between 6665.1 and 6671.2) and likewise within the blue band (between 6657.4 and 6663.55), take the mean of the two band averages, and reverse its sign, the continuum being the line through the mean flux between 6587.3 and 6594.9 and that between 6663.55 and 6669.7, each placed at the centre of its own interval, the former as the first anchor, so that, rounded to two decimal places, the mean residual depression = -1.41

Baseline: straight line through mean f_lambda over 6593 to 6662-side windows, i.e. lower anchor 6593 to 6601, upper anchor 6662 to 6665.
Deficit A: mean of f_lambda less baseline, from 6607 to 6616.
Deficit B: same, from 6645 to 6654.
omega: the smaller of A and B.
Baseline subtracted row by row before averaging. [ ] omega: -0.3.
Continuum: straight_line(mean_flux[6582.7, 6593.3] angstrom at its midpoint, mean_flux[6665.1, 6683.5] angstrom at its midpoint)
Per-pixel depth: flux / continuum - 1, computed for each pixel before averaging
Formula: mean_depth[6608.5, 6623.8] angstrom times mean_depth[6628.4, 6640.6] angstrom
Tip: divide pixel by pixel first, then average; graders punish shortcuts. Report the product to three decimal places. 0.021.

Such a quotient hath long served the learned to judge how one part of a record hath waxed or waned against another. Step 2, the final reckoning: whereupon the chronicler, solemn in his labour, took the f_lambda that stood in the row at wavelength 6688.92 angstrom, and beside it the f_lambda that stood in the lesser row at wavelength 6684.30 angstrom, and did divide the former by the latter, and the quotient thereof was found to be 0.99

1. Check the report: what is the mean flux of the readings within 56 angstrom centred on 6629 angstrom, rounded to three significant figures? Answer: 25.7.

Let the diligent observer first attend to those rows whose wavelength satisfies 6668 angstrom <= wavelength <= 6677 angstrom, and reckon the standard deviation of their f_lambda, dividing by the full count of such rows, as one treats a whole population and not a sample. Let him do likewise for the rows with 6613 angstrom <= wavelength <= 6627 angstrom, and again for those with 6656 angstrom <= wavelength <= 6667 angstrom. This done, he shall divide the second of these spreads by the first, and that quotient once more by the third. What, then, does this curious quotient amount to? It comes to 0.86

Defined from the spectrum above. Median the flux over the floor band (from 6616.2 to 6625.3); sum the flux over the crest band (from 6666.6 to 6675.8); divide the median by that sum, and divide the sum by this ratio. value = 929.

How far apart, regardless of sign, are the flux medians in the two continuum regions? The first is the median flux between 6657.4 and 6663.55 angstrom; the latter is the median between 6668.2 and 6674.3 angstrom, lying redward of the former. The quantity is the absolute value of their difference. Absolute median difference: 2.1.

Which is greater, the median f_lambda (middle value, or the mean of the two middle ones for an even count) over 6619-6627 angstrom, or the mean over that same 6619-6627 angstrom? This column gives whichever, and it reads 28.1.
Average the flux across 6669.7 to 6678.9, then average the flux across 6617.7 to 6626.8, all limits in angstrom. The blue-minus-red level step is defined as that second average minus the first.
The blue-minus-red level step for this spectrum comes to -0.2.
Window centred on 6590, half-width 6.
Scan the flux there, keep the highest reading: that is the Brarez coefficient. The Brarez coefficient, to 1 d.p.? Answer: 36.9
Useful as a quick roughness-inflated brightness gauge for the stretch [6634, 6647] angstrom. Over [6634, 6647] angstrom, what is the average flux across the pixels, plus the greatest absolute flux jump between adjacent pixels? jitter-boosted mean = 31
